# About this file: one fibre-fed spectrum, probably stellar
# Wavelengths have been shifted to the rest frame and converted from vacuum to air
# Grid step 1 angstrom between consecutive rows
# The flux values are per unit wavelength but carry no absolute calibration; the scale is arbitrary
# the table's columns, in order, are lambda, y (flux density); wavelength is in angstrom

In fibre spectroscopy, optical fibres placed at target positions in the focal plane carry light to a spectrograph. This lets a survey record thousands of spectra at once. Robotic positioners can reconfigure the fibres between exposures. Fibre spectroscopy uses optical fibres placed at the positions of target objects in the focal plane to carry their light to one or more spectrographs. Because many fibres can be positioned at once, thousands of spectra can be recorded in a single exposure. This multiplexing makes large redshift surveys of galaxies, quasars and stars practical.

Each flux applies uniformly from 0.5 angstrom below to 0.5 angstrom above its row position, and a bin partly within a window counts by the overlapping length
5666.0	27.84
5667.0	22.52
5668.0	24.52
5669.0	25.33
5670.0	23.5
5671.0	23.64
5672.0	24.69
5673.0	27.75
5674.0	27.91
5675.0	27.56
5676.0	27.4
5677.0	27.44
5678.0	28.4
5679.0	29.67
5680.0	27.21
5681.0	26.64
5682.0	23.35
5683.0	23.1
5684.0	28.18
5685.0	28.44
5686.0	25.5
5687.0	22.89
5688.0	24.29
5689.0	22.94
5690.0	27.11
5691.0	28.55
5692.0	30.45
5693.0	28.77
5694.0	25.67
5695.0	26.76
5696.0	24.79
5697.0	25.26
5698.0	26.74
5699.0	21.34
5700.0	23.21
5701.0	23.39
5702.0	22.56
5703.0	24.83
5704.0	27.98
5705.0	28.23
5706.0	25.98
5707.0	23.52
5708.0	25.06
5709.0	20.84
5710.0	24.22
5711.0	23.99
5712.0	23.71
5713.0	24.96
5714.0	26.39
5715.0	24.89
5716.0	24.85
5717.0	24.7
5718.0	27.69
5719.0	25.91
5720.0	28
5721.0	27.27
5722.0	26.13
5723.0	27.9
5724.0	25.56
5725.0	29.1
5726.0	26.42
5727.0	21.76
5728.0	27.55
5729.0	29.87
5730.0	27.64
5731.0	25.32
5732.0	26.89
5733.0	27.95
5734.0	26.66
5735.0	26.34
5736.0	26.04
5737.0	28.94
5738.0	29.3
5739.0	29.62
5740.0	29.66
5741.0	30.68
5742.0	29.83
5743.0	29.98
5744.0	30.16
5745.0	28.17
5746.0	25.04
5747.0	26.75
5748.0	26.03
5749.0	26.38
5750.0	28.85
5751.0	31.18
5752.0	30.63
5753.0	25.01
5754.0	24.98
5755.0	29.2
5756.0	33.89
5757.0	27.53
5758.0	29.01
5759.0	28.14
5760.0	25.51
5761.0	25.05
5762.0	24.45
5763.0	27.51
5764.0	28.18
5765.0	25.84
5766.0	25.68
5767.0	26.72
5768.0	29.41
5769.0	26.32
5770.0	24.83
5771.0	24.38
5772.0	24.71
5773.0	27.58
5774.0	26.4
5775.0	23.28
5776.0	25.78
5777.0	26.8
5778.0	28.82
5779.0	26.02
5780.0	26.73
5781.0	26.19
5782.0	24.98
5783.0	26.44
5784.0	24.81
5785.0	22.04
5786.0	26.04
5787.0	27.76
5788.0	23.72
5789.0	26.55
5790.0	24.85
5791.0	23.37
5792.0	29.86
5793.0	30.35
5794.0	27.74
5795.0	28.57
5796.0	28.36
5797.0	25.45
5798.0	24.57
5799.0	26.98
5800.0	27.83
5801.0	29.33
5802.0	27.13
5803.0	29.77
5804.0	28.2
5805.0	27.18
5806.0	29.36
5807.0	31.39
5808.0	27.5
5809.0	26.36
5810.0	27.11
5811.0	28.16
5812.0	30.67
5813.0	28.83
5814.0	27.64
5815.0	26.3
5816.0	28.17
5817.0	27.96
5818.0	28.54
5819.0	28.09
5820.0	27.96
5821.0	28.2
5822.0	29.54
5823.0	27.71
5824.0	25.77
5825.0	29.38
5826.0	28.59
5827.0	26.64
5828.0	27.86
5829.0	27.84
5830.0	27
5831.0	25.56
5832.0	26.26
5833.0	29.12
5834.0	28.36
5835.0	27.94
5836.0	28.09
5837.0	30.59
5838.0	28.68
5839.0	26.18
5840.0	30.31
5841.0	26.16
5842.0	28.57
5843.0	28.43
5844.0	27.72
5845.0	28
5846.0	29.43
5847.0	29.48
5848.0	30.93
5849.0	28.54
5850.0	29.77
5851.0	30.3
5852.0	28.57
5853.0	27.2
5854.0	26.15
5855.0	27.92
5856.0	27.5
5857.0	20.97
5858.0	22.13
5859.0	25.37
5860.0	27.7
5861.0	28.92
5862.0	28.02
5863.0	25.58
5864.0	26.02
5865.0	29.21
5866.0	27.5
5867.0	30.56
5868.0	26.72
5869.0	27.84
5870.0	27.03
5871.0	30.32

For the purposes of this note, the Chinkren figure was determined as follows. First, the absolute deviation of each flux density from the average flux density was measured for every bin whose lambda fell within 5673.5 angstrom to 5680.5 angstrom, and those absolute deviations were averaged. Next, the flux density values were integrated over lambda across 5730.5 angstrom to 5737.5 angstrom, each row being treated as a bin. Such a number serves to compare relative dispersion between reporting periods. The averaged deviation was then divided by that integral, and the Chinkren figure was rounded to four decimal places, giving 0.0033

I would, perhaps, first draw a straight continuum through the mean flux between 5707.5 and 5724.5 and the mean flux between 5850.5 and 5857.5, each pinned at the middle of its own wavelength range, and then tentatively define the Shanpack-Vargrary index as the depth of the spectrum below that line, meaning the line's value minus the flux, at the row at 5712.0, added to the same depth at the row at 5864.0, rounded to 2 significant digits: 2.7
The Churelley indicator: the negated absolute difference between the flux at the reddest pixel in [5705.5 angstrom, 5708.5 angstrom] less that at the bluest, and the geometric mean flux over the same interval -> -25.8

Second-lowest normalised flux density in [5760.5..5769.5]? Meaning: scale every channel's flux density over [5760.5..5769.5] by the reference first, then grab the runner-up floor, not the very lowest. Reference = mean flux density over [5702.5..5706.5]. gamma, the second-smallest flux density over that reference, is 0.94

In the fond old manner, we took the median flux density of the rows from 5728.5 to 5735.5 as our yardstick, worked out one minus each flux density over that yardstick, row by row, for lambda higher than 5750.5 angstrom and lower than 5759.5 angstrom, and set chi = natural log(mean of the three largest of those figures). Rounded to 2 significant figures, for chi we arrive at -3.2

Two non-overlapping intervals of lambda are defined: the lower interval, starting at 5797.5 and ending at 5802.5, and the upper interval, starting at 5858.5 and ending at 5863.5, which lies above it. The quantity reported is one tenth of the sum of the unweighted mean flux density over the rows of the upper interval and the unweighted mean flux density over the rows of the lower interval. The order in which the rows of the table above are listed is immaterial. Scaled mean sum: 5.43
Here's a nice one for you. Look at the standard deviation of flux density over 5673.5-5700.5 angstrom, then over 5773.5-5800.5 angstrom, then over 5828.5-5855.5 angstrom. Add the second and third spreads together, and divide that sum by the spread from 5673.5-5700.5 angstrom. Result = 1.5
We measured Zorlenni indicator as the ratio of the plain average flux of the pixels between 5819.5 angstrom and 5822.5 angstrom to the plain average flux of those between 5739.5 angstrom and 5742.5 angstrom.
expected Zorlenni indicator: 0.95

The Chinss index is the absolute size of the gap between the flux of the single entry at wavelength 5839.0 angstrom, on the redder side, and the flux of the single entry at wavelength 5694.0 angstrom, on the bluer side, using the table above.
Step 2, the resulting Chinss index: 0.51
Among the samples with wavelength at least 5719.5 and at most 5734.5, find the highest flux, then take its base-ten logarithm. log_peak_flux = 1.48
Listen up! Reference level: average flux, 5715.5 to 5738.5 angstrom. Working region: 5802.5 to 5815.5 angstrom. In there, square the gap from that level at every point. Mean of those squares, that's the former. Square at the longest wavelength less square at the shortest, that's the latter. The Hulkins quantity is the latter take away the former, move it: -12.7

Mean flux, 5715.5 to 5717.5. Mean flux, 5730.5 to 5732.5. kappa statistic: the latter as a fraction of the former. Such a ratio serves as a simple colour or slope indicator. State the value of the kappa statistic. 1.05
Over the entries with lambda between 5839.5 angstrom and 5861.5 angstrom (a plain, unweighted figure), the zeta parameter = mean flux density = 27.7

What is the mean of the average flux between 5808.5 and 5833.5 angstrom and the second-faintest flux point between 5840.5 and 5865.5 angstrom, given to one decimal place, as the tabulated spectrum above 25.0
